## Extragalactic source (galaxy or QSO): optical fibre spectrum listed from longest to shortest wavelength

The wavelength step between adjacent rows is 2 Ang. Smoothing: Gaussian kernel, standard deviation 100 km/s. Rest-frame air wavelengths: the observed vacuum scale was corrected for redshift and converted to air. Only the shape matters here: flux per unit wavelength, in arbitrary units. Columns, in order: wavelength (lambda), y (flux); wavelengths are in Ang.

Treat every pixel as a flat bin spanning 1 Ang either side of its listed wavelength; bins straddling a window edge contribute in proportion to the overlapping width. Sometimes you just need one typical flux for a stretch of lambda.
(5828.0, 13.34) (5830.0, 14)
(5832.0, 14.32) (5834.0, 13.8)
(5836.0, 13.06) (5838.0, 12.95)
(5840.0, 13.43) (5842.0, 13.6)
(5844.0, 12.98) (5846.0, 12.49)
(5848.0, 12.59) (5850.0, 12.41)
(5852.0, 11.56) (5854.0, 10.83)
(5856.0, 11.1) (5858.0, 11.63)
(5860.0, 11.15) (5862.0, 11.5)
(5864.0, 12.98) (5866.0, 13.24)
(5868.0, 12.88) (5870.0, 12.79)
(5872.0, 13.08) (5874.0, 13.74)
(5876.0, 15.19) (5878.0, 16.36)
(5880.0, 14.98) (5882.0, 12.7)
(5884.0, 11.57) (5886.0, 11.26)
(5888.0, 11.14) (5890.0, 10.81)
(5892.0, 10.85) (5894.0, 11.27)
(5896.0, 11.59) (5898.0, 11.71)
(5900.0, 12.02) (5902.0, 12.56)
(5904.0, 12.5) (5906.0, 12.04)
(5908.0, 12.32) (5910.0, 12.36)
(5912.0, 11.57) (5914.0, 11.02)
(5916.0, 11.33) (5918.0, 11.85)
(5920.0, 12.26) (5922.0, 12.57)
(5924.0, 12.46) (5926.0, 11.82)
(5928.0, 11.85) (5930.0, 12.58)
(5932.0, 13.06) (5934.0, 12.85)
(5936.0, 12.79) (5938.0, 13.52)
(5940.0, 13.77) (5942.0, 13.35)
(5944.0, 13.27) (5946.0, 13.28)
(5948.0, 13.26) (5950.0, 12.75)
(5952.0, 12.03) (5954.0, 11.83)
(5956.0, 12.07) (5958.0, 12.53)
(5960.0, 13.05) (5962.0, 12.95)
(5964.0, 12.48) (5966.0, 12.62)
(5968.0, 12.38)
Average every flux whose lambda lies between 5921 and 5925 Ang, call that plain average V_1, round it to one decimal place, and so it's 12.5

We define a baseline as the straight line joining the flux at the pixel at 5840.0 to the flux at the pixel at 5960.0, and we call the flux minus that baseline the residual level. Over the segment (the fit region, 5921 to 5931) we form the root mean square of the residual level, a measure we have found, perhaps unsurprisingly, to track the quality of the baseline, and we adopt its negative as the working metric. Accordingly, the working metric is -1.0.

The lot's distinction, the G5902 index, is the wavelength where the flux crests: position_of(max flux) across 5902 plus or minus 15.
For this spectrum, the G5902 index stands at 5902.0 Ang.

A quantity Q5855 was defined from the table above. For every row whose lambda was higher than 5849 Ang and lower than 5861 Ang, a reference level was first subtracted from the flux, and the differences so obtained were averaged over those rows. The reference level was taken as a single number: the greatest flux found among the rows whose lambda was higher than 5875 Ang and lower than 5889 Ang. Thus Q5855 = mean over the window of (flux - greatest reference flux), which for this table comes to -4.91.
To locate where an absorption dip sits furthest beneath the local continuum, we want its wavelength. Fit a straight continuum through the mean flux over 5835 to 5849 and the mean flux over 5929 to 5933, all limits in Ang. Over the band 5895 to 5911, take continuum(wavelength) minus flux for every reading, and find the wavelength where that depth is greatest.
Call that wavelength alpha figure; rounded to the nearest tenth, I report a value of 5896.0 Ang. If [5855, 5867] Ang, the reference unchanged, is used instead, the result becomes 5856.0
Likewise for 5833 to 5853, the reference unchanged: 5852.0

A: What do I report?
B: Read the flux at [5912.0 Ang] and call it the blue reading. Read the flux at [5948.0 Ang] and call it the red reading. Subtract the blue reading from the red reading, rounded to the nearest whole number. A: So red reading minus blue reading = 2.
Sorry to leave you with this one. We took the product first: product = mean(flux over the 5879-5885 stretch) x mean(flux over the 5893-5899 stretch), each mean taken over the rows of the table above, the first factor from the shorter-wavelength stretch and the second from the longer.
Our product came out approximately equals 151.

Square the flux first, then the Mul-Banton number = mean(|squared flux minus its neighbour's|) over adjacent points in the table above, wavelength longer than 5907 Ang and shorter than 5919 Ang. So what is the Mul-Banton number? 10.3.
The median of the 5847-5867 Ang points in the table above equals 11.6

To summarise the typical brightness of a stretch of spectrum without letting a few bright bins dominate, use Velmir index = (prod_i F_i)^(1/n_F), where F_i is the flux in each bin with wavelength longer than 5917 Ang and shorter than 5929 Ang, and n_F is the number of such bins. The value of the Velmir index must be 12.1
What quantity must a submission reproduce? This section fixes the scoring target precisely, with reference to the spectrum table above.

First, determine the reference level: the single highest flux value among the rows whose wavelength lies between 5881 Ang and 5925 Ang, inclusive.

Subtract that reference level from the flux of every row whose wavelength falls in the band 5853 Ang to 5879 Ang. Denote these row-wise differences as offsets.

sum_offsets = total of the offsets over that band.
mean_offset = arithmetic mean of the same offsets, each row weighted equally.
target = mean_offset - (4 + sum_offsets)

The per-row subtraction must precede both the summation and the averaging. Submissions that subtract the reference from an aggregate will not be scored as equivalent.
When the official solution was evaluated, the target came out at -5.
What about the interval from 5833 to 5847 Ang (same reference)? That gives -7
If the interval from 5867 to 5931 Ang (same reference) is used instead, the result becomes 7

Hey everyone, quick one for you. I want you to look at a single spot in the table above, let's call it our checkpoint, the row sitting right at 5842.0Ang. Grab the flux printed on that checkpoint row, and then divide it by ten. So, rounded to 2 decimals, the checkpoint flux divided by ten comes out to 1.36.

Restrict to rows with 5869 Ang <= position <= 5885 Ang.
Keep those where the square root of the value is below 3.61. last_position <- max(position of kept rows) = 5884.0 Ang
